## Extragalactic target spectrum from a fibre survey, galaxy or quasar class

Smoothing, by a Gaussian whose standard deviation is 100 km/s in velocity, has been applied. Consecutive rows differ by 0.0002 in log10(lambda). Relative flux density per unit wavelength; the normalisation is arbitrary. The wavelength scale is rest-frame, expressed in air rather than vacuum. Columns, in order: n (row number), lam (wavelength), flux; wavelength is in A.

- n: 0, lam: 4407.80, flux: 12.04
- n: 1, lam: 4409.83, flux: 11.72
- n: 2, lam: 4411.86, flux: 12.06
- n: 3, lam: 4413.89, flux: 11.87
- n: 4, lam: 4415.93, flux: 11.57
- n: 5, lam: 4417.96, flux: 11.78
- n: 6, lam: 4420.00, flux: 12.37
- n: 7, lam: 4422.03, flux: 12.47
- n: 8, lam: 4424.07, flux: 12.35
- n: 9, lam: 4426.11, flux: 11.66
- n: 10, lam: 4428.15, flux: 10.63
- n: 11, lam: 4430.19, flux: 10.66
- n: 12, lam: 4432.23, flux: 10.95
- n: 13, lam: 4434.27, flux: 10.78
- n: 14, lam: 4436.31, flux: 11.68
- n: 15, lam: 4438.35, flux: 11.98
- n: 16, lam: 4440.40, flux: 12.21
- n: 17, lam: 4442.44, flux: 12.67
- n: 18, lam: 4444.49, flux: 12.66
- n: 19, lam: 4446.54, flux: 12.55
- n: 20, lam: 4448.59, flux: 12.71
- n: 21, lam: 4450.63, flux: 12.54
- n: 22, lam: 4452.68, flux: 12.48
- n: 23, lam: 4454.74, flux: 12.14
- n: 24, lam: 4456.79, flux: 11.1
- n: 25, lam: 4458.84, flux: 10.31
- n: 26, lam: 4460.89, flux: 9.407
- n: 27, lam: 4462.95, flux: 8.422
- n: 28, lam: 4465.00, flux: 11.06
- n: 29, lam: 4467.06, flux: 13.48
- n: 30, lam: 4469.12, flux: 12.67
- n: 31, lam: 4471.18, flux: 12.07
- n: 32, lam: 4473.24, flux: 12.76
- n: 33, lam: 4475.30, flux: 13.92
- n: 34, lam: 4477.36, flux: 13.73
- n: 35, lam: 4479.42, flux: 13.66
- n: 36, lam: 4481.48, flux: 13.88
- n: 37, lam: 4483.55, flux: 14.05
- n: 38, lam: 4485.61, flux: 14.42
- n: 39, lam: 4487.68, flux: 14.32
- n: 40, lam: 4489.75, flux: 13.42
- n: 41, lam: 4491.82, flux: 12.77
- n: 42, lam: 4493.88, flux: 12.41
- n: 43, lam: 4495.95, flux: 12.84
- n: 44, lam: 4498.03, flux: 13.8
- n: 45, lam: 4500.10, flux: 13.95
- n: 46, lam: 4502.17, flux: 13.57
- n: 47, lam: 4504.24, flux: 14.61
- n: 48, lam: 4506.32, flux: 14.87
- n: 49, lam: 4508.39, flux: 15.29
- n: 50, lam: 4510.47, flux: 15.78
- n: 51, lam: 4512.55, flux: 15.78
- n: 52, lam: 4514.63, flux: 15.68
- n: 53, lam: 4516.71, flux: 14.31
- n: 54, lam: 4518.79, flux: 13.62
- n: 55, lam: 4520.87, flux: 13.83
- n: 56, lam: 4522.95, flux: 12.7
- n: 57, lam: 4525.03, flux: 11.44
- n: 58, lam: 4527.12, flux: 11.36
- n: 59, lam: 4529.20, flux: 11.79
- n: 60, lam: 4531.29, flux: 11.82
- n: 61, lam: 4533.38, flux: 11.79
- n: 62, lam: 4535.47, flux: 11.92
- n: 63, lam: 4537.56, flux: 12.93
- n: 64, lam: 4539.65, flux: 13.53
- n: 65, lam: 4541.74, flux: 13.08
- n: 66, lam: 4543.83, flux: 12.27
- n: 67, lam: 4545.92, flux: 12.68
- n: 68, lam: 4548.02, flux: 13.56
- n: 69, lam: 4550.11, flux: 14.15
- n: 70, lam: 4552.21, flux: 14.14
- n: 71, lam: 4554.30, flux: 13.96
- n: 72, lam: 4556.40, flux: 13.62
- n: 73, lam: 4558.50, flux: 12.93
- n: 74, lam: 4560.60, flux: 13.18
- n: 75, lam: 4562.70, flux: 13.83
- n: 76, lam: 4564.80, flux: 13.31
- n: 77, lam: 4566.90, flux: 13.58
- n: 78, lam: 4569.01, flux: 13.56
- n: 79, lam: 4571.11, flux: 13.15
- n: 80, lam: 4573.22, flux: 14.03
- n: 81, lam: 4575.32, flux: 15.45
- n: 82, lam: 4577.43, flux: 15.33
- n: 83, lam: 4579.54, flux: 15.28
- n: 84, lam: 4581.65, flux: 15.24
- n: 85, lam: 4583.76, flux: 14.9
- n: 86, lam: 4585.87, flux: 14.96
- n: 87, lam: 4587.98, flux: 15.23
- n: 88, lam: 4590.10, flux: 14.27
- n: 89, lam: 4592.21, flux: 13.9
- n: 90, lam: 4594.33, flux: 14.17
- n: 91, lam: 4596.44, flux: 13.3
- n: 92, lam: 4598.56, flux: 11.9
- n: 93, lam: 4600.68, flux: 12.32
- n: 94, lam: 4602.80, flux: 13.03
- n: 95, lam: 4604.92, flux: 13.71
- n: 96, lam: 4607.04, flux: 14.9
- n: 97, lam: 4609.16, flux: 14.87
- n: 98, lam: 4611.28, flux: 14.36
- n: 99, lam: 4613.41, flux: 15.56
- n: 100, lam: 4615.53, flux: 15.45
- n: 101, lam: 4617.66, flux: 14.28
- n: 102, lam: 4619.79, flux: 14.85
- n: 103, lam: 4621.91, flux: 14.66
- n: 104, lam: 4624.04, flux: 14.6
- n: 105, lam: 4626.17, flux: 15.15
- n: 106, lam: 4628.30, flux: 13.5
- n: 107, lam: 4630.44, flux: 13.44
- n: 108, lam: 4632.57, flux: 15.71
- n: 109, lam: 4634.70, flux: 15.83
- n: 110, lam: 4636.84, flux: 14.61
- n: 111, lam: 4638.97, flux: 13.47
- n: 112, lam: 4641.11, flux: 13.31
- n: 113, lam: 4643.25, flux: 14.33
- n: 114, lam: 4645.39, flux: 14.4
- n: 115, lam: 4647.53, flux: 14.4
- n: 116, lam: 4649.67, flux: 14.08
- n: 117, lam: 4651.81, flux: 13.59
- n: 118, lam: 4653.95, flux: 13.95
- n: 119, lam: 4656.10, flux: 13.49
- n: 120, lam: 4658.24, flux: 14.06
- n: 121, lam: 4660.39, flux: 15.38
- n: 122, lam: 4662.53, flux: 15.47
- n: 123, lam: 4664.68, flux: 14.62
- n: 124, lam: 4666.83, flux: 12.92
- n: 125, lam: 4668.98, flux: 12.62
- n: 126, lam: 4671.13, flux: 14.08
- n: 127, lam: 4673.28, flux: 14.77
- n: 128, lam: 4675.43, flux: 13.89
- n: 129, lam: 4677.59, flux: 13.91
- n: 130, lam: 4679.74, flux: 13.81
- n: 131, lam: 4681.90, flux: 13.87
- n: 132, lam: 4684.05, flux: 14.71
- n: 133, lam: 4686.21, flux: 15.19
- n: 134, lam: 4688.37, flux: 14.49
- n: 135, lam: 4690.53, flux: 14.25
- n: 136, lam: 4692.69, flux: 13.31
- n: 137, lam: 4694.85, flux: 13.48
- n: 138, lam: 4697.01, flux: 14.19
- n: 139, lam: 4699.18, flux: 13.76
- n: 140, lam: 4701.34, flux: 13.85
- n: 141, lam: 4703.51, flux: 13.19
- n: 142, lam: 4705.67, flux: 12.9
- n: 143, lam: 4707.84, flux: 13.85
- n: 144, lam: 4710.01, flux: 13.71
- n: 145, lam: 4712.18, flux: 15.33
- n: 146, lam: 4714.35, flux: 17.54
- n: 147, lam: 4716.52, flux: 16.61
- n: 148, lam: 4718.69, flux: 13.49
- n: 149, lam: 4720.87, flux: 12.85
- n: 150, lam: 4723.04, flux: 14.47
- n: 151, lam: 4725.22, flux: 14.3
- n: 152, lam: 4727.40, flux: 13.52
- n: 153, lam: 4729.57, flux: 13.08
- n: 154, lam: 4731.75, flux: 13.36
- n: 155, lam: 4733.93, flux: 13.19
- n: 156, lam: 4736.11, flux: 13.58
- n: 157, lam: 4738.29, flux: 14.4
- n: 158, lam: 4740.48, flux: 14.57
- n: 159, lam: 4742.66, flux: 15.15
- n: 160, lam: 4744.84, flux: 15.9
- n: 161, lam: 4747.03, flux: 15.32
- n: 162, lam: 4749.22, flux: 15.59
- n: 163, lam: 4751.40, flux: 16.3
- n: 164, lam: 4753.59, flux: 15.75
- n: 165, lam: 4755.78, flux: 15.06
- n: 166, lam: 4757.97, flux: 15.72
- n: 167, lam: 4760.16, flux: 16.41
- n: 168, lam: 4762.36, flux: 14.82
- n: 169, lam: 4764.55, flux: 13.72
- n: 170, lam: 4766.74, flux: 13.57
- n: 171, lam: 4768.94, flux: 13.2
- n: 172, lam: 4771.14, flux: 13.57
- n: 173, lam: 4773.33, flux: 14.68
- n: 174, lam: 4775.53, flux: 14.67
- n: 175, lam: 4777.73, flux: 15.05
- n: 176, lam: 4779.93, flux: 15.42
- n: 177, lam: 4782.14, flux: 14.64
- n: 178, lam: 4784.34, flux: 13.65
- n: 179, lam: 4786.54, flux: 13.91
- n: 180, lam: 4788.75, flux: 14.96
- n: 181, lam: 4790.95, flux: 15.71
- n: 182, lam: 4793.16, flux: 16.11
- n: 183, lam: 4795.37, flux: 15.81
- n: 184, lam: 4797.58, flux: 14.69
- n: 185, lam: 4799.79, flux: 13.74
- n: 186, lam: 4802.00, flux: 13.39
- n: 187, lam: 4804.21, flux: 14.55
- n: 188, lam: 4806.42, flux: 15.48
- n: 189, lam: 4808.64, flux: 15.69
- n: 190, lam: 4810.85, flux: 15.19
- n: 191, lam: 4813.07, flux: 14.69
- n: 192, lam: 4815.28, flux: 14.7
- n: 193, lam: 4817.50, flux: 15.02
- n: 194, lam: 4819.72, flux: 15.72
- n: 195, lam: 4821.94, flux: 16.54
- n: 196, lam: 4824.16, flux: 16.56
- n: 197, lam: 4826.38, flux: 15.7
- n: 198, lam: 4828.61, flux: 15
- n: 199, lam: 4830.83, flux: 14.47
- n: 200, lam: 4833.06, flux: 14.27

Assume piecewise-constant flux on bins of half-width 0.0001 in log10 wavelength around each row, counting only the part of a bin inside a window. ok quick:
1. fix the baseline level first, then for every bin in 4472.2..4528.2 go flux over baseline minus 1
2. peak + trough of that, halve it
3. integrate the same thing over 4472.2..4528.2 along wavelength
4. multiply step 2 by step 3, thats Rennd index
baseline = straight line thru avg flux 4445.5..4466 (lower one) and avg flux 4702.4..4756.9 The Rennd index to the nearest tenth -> 1.2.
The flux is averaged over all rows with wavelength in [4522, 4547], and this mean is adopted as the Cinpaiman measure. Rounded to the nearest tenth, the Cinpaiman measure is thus 12.3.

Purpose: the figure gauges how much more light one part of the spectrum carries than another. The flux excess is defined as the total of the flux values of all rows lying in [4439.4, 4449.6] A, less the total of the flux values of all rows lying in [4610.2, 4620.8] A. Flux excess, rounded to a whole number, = -12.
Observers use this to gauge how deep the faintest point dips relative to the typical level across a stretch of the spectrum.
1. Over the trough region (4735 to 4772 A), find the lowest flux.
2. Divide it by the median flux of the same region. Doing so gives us 0.88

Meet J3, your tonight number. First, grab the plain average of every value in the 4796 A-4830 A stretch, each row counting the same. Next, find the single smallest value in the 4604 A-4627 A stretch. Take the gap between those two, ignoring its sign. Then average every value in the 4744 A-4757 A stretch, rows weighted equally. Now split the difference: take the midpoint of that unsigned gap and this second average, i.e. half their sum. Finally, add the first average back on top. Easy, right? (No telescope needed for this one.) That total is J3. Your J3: 23.6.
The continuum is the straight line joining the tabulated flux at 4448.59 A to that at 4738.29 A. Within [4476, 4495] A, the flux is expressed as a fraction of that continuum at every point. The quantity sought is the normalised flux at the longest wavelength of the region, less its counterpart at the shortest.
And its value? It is -0.11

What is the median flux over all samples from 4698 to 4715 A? 13.8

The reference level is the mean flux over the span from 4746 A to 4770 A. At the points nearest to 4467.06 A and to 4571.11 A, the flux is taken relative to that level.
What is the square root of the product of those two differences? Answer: 1.7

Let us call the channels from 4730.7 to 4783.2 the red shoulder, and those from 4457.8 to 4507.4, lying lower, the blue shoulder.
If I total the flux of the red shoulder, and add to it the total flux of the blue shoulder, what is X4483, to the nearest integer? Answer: 664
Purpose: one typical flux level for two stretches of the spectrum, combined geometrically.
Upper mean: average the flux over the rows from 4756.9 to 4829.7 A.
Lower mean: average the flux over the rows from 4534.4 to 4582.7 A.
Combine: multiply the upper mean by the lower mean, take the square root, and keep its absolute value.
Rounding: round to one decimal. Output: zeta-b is 14.3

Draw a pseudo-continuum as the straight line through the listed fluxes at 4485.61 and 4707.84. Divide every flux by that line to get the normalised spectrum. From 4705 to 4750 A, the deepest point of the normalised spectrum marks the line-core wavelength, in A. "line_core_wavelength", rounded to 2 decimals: 4720.87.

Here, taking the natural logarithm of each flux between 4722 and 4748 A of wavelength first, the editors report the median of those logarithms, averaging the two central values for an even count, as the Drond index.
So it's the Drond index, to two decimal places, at 2.66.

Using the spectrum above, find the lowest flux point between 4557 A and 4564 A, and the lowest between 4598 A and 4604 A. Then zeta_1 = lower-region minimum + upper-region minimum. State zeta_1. 24.8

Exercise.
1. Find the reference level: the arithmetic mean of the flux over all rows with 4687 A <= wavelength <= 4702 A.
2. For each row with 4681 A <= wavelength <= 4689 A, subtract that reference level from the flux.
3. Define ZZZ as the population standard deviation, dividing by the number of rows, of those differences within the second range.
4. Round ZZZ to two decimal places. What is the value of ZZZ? 0.47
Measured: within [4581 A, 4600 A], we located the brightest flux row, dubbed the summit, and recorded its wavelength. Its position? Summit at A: 4581.65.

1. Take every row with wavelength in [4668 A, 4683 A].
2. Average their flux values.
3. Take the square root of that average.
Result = 3.72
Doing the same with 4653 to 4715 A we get 3.76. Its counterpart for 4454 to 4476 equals 3.40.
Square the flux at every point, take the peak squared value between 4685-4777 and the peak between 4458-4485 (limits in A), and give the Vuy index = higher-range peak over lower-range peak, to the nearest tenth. 1.6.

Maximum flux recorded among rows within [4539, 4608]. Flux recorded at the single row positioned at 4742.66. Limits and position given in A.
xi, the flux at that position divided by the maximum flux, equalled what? 0.98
